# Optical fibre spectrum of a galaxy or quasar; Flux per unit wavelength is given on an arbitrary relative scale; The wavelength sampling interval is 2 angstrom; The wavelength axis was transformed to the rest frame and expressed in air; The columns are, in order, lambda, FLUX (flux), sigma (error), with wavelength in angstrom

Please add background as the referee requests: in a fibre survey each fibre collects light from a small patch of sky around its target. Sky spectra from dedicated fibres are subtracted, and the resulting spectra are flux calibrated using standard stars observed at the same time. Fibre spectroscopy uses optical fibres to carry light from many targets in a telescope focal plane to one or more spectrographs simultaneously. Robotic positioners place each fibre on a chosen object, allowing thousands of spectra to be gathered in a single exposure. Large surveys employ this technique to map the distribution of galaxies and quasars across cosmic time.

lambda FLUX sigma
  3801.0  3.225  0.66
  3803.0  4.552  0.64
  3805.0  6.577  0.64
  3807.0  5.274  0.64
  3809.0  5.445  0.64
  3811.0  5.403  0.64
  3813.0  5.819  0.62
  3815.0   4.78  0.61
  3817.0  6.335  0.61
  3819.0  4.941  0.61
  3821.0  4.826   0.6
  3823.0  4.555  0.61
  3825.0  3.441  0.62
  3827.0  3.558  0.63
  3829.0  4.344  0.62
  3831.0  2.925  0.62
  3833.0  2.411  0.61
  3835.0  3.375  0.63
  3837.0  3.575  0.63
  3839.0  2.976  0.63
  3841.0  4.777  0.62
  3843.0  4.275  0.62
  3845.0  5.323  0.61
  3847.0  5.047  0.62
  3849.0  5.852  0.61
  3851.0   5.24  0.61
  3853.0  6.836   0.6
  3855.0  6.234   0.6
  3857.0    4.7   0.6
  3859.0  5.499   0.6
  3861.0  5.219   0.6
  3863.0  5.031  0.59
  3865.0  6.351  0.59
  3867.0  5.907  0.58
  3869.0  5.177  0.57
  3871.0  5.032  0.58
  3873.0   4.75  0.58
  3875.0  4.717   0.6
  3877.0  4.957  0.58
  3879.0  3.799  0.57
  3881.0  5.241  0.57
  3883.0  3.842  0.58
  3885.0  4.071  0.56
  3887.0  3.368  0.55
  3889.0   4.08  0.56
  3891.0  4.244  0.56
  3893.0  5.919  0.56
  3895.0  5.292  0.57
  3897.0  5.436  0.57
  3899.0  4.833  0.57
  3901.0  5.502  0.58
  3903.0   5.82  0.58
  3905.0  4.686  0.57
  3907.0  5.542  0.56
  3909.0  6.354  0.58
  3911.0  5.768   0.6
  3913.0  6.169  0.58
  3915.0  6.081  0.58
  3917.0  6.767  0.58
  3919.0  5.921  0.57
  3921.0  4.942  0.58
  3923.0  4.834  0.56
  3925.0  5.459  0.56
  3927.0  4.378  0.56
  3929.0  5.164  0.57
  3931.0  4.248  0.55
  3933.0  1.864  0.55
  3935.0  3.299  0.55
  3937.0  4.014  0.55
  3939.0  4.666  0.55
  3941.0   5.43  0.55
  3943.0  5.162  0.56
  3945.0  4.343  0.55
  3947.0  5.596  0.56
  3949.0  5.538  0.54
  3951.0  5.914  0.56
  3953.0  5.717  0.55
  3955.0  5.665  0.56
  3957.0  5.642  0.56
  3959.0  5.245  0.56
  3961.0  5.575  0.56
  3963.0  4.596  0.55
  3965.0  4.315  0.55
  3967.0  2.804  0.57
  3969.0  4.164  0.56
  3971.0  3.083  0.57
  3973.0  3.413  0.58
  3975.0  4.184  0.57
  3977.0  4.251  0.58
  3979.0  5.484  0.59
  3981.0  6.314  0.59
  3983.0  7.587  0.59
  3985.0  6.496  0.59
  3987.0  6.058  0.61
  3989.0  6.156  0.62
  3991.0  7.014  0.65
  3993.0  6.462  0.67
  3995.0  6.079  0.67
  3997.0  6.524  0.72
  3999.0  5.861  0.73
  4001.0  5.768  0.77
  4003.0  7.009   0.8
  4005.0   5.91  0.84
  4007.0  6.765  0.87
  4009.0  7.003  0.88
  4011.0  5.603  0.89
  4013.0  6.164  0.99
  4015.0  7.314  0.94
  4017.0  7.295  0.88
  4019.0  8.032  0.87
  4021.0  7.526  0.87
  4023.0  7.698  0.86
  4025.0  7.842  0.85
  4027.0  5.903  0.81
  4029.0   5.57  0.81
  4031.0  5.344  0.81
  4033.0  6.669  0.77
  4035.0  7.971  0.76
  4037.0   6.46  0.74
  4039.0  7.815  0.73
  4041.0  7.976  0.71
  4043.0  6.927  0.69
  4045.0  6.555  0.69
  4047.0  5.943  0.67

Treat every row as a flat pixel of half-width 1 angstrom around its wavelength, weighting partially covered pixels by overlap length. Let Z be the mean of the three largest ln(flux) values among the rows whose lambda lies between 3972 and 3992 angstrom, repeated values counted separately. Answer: 1.95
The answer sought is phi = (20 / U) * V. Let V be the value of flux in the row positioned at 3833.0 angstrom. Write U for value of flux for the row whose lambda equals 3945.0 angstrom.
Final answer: 11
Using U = 4.343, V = 2.411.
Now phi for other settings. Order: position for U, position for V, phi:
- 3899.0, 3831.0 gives 12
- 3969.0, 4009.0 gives 34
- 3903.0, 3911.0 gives 20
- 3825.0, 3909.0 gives 37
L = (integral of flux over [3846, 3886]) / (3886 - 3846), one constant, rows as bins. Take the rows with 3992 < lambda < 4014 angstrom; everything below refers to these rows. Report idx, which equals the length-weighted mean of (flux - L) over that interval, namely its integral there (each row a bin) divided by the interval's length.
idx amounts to 1.1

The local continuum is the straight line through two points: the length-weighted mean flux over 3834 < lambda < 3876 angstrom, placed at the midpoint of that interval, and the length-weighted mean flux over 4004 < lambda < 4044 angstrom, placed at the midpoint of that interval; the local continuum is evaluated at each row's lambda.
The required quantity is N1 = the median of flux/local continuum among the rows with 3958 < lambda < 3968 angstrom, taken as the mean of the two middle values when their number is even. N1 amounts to 0.74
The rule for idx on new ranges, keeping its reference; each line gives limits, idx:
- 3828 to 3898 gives -0.4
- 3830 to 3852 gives -1.0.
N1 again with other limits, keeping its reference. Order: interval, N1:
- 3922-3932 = 0.84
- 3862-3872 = 1.00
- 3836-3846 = 0.87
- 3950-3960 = 0.92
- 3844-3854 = 1.08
